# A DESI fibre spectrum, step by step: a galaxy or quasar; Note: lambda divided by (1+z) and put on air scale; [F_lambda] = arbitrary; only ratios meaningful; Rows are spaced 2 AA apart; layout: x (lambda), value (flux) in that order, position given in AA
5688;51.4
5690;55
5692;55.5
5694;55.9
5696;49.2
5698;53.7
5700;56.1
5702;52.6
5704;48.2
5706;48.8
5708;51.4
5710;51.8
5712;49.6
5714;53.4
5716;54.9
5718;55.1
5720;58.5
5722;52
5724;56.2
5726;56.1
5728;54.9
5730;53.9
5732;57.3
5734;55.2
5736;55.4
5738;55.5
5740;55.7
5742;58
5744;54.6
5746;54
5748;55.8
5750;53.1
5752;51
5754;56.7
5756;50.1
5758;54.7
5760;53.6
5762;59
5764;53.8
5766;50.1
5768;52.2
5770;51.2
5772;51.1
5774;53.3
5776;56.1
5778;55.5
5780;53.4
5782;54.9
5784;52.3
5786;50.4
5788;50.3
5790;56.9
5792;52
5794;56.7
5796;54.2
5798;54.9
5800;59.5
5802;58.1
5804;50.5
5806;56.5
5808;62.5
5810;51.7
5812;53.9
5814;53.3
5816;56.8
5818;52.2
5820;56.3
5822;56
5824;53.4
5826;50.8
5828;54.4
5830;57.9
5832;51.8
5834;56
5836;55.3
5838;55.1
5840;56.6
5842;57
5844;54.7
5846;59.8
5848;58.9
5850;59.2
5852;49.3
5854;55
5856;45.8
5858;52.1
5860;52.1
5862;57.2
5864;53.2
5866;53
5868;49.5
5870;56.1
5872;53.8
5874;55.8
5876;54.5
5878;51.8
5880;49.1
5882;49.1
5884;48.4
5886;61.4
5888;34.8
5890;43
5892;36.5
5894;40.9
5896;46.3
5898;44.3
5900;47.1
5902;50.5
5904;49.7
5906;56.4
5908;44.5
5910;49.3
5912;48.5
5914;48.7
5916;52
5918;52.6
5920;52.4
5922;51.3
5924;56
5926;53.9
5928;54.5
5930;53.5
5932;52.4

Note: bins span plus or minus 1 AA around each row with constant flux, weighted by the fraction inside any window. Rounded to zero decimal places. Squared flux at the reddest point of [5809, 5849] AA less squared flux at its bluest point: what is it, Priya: 796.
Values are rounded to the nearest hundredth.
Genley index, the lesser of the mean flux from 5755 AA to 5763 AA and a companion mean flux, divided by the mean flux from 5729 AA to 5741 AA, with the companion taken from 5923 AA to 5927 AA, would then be 0.98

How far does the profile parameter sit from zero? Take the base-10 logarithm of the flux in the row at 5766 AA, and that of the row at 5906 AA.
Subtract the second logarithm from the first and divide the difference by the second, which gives -0.029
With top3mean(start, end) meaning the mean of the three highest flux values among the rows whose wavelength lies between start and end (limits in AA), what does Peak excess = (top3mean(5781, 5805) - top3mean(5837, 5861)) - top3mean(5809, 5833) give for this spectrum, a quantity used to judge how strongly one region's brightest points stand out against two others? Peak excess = -58.1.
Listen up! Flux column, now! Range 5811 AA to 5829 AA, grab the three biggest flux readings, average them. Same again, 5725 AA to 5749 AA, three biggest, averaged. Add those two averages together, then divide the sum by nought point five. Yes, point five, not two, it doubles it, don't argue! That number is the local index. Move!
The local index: 227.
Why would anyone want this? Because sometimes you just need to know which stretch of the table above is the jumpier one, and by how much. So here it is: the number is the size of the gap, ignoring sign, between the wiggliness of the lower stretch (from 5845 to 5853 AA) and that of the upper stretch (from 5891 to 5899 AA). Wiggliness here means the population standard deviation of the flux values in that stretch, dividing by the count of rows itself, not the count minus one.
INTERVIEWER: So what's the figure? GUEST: 0.63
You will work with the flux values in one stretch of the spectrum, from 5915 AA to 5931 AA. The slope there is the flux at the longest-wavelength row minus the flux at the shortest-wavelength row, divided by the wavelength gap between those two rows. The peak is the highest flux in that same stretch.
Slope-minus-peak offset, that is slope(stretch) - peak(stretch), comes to -55.9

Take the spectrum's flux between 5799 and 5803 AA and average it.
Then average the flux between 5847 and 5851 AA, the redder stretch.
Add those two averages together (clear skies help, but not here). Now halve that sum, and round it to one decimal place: 58.9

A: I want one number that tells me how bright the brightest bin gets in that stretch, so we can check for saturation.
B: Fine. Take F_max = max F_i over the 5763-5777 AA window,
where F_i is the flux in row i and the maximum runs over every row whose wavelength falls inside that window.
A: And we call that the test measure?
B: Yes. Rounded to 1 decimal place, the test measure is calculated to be 56.1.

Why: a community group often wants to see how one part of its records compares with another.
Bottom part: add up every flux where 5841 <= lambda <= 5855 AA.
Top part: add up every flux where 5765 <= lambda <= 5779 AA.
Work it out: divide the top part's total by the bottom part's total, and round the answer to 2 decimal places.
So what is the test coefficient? 0.94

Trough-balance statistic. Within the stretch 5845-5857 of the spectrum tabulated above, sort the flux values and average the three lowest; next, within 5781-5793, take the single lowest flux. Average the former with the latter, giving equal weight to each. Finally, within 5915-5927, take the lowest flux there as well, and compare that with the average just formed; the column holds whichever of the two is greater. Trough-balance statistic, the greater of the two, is 51.3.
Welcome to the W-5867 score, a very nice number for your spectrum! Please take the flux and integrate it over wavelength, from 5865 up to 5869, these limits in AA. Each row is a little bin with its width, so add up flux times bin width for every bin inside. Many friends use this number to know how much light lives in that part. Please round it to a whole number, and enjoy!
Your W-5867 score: 205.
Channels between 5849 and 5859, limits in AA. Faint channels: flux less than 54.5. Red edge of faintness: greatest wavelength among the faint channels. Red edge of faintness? 5858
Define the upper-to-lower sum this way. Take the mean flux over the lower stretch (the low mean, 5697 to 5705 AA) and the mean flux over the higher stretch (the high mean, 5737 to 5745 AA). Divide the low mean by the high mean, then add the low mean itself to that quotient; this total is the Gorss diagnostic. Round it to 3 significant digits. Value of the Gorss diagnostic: 53.6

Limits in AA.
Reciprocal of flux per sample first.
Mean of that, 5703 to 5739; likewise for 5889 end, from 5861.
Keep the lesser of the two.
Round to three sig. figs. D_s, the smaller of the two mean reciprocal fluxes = 0.0186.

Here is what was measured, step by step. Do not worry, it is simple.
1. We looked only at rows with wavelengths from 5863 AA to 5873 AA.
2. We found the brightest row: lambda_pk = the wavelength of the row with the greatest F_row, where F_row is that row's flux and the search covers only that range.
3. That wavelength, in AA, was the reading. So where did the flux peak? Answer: 5870 AA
